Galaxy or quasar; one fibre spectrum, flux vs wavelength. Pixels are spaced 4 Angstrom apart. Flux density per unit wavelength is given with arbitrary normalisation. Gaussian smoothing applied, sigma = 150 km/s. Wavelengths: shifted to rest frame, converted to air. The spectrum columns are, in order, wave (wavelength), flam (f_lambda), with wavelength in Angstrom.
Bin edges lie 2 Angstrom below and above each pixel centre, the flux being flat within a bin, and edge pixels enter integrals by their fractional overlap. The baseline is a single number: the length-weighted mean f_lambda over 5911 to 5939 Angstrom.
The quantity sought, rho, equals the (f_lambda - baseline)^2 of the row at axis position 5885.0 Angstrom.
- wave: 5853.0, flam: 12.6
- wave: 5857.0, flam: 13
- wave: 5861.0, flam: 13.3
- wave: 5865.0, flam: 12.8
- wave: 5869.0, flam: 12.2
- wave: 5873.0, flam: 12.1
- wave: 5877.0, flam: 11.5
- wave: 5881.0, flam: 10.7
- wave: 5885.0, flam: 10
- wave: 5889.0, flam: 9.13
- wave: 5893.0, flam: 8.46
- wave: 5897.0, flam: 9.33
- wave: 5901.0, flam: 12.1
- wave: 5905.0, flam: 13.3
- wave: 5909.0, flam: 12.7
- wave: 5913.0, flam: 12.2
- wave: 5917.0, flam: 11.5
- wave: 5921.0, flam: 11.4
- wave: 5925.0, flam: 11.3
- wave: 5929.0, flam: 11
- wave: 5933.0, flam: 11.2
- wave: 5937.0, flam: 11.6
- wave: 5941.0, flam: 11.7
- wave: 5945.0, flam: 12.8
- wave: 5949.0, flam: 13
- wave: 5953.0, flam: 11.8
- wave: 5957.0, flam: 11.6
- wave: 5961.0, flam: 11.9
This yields 2.1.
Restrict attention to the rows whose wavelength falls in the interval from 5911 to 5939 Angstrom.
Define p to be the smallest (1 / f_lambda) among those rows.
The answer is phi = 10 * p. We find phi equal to 0.82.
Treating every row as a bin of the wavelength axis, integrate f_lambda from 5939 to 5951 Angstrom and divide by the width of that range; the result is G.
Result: 12.5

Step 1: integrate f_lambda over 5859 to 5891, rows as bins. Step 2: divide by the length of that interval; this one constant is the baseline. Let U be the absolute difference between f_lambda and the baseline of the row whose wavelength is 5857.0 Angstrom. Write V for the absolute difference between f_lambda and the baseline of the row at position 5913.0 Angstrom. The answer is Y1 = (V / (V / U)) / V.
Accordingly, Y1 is 2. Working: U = 1.5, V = 0.73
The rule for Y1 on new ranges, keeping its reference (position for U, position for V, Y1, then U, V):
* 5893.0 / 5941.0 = 13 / 3.0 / 0.23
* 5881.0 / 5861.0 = 0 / 0.8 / 1.83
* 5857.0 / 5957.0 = 11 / 1.5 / 0.13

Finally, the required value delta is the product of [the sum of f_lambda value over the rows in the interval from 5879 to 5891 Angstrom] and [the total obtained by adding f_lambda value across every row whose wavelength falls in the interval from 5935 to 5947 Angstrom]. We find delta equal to 1077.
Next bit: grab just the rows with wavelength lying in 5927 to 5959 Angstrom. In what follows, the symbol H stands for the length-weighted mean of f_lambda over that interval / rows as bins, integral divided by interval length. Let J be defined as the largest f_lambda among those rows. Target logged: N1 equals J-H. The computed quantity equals 1.2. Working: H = 11.8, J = 13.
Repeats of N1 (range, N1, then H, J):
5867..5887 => 0.9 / 11.3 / 12.2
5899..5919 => 0.9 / 12.4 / 13.3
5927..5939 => 0.3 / 11.3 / 11.6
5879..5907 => 2.9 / 10.4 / 13.3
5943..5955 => 0.5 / 12.5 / 13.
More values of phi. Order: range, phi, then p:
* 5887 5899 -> 1.07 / 0.107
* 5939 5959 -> 0.77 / 0.077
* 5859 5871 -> 0.75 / 0.075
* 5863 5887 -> 0.78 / 0.078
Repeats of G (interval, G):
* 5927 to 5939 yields 11.3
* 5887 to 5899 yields 9.0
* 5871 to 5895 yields 10.3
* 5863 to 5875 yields 12.4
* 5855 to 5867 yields 13.0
